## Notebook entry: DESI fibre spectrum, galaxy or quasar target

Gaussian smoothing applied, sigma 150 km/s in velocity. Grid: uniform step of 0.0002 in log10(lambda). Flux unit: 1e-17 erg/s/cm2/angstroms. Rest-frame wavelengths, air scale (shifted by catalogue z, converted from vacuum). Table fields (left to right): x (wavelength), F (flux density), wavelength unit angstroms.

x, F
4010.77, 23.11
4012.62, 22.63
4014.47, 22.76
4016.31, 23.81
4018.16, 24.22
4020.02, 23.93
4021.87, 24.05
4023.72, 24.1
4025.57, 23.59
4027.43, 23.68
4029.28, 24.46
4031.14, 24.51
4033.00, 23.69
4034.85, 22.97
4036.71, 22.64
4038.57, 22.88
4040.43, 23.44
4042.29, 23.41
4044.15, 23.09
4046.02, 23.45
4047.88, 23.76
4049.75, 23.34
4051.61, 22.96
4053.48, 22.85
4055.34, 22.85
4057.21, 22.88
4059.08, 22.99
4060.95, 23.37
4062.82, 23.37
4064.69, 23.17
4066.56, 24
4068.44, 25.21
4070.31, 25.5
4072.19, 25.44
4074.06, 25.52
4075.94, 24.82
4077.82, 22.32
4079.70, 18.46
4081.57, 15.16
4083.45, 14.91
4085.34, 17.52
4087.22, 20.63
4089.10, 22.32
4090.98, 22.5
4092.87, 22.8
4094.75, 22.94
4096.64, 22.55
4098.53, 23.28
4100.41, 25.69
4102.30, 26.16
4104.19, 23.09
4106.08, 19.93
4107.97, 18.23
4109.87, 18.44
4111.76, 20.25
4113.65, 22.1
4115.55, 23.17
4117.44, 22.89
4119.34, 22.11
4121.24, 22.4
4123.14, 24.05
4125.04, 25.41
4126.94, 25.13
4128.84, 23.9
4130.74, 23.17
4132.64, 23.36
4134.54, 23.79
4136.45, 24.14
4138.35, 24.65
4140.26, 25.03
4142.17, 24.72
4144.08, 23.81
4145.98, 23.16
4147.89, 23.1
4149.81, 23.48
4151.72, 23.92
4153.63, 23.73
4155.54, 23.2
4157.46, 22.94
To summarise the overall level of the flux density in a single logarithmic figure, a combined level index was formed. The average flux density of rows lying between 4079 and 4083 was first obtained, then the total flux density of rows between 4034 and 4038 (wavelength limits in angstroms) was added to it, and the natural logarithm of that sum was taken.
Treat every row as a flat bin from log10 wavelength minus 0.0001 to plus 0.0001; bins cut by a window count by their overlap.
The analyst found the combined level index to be 4.13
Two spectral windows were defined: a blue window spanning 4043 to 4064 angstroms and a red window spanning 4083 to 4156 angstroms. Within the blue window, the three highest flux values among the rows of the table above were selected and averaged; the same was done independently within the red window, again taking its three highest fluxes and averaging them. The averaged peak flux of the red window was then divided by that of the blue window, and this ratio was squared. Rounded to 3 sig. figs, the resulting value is 1.20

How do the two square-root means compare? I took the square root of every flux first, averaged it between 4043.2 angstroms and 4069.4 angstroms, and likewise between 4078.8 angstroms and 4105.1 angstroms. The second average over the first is 0.95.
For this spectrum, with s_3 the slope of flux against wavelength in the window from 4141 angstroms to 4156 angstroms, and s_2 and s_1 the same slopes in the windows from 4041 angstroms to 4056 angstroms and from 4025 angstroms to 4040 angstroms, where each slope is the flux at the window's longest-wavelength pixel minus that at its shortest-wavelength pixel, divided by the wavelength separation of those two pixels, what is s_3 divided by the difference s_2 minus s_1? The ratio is -9.7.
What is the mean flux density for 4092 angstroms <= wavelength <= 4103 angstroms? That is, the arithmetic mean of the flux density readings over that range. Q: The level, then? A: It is 23.9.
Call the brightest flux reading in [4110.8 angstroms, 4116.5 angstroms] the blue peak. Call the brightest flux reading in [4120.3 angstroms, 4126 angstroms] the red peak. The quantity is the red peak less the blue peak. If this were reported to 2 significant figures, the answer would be 2.2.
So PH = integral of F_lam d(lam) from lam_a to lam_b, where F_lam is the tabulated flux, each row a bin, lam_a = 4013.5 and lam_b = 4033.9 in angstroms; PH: 487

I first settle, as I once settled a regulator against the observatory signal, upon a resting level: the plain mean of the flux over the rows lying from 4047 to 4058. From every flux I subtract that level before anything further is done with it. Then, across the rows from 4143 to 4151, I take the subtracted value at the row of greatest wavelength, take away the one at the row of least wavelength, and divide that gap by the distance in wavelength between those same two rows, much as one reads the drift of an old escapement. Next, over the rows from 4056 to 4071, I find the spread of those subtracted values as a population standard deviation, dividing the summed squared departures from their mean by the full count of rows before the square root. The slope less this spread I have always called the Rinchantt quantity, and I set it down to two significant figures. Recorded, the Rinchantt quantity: -1.0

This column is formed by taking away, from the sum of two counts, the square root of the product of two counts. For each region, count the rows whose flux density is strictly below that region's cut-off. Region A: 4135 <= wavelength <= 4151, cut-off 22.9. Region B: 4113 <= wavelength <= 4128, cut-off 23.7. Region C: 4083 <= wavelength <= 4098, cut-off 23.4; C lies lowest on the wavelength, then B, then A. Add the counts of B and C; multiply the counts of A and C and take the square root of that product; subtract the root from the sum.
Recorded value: 13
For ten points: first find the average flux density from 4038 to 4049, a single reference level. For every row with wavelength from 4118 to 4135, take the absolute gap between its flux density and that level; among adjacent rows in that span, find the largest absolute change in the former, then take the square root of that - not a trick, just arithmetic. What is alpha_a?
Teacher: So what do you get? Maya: 1.2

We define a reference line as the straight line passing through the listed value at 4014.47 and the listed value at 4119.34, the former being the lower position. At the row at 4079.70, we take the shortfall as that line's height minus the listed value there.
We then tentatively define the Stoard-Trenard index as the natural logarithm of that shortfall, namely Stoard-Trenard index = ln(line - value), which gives 1.4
